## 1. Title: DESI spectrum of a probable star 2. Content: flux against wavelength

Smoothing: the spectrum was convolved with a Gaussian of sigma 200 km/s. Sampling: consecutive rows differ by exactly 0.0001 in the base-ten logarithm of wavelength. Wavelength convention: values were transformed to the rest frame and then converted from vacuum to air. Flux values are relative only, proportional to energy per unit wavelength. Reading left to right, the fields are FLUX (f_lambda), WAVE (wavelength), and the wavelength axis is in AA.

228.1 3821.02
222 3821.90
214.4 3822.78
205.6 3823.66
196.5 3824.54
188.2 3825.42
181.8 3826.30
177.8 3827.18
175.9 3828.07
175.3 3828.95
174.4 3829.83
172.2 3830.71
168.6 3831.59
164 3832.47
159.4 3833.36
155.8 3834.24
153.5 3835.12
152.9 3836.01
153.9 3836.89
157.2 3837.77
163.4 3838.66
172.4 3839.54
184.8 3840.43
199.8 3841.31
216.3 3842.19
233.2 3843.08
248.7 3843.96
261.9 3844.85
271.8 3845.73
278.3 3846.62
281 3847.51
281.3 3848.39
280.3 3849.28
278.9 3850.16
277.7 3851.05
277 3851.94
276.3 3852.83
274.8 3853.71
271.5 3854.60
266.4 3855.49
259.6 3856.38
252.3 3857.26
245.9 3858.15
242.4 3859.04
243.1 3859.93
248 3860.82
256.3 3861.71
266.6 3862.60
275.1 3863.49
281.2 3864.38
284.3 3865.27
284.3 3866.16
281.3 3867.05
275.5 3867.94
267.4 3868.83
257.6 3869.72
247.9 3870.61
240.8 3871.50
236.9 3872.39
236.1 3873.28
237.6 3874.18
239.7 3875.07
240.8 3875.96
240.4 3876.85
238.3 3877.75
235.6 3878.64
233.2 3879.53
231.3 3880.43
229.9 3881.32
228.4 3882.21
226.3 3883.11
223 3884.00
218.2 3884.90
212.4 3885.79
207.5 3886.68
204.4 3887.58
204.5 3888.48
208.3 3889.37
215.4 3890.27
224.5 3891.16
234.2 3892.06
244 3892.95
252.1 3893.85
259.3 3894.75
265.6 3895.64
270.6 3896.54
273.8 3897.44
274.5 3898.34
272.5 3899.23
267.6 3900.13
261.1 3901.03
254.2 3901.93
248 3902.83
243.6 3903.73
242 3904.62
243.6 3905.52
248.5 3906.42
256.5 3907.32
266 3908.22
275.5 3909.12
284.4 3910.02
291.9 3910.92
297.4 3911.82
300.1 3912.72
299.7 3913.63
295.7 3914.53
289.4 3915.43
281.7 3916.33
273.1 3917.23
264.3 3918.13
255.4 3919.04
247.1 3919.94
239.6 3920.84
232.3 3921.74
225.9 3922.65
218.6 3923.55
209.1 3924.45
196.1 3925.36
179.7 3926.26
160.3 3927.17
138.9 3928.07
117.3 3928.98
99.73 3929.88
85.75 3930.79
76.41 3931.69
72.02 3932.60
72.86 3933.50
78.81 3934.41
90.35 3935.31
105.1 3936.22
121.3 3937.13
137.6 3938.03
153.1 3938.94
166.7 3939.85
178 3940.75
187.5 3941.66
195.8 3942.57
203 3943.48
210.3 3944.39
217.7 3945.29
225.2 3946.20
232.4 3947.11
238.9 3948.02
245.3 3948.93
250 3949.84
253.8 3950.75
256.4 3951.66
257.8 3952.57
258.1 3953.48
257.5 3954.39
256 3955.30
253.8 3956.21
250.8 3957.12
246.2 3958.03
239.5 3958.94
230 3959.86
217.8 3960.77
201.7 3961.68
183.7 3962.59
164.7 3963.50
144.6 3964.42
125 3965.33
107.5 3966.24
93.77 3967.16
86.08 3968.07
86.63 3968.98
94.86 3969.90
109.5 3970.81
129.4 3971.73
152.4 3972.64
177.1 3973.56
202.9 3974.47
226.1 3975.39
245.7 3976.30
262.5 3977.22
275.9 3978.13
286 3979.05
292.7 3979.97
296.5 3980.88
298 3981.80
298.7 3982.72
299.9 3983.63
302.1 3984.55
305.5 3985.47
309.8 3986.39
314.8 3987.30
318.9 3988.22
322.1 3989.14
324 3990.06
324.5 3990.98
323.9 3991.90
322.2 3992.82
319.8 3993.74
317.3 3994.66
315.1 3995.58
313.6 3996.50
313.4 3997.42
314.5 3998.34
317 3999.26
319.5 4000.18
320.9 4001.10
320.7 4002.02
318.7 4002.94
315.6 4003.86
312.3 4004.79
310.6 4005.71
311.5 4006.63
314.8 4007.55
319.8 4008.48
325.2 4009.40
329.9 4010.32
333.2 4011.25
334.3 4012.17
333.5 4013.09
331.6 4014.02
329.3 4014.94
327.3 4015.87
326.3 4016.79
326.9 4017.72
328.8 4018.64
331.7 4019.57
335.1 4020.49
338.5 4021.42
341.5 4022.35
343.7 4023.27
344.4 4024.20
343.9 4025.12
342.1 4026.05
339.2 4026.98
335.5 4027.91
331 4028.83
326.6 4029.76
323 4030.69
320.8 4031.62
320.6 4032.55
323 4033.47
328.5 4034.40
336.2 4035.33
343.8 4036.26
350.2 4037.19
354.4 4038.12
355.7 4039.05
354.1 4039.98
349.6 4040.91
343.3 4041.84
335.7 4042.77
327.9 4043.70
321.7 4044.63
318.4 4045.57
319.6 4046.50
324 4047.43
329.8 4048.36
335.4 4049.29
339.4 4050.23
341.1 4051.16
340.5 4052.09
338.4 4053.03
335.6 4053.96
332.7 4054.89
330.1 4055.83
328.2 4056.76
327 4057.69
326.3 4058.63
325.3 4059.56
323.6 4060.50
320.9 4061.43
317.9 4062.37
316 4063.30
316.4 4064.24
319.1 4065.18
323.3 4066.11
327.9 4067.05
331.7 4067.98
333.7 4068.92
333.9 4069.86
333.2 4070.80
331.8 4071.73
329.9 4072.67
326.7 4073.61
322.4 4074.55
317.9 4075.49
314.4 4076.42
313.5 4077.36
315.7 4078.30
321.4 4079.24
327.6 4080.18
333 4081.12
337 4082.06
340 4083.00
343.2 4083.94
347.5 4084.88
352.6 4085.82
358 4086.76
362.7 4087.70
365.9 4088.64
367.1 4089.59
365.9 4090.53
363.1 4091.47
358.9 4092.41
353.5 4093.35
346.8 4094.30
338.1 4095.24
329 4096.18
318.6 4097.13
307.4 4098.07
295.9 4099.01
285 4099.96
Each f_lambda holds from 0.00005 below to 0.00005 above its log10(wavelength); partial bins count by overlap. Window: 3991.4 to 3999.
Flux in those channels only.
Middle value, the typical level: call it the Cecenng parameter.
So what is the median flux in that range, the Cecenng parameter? 316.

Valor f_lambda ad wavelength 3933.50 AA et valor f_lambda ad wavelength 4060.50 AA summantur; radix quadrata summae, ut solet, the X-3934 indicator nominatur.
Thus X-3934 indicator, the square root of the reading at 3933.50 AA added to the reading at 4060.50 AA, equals 19.9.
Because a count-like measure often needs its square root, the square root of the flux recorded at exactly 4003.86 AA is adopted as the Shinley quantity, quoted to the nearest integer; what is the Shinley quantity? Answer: 18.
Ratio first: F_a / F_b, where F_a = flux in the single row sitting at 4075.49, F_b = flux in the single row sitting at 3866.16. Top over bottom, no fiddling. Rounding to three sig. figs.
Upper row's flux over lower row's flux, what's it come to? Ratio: 1.12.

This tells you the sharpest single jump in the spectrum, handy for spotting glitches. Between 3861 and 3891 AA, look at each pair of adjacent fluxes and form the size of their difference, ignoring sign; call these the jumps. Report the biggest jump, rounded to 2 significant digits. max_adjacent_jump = 10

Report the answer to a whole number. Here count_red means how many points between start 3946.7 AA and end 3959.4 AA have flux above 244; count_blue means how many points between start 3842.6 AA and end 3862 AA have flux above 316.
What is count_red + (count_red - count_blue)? 22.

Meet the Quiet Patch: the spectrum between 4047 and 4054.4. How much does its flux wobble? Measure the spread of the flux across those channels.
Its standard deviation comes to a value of 6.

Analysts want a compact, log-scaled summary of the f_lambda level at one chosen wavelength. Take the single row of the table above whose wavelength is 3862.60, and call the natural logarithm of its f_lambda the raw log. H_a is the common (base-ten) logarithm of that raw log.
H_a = 0.747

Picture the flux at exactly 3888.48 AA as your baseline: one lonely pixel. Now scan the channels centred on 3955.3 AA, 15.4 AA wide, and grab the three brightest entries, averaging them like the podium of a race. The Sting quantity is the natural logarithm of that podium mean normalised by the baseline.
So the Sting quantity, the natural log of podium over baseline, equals 0.23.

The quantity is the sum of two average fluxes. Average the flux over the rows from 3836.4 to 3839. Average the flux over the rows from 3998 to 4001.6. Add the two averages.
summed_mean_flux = 476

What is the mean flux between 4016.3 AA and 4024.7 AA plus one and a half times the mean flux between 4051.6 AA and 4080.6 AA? 824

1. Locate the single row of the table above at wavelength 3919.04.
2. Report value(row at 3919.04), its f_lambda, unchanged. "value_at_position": 255.4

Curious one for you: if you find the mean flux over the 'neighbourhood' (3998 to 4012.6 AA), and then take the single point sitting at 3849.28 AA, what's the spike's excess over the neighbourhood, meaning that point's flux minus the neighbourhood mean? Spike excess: -40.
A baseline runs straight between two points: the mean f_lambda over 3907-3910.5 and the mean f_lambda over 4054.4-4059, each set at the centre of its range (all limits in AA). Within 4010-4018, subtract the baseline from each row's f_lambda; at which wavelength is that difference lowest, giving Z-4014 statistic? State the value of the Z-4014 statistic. 4016.79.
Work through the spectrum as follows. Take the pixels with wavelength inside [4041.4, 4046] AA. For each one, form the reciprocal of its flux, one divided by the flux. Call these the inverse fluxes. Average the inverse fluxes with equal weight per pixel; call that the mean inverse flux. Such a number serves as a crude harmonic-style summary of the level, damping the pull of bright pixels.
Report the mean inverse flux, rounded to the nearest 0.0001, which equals 0.0030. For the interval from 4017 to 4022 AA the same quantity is 0.0030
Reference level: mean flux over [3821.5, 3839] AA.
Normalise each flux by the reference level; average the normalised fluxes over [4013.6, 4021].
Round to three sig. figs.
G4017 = 1.88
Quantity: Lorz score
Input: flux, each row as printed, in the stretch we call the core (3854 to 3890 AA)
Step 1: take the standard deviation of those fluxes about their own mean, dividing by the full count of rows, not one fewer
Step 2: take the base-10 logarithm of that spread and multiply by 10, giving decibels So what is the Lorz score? 13.5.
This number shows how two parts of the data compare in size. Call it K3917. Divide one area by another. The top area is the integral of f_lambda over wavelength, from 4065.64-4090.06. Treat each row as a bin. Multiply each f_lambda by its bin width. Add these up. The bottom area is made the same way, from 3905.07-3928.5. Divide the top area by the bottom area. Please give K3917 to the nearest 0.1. 1.4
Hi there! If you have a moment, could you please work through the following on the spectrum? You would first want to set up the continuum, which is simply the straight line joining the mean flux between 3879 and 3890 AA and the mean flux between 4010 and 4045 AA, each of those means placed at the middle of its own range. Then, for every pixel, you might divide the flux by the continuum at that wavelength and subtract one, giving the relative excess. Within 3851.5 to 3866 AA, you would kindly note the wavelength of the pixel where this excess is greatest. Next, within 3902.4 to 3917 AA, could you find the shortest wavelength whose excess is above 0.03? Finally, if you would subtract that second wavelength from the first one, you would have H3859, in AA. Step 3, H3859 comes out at -50.9 AA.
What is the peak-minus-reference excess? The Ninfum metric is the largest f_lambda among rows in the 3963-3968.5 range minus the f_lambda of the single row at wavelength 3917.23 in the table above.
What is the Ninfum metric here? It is -108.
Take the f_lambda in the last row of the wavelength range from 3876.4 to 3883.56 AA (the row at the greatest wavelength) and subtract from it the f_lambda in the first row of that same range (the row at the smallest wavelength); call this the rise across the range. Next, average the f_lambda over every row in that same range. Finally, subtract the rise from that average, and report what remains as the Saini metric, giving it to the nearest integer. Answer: 247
